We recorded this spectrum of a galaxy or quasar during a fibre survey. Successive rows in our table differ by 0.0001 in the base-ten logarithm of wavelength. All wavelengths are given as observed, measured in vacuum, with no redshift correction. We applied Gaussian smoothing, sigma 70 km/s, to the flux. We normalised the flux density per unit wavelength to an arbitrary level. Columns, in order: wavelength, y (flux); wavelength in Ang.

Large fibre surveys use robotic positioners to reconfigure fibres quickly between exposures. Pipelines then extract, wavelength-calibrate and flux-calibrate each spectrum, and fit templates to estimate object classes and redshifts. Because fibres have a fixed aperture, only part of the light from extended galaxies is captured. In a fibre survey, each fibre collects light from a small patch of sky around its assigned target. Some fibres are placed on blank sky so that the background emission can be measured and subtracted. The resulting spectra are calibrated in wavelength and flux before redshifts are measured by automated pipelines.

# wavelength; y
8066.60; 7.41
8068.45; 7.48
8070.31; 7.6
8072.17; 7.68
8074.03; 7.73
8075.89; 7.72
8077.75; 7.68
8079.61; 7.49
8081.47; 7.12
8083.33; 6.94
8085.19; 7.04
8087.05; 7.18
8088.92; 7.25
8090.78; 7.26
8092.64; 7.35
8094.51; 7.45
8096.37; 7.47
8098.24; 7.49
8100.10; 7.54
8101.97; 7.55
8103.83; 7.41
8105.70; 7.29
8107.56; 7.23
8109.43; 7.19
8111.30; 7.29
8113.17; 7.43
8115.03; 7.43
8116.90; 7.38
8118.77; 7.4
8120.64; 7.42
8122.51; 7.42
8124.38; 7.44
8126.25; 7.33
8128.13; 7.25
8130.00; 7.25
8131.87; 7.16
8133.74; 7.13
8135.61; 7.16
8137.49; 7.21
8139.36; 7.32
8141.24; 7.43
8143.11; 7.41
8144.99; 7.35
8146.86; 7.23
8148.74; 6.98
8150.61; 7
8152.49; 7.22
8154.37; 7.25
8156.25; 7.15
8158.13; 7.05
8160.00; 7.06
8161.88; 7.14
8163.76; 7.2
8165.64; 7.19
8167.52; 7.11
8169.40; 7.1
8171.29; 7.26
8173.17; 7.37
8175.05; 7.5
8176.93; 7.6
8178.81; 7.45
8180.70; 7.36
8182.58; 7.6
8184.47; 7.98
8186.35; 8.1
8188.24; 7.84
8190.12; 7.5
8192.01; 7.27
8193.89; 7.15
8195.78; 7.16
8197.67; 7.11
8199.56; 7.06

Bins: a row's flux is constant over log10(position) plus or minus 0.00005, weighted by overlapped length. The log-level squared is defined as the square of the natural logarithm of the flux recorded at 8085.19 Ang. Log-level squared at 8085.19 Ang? 3.81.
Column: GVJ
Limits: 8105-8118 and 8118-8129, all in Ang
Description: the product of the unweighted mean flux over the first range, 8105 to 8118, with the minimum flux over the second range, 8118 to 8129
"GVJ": 53.1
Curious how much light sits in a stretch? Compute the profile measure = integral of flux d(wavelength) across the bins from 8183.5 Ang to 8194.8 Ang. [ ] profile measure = 86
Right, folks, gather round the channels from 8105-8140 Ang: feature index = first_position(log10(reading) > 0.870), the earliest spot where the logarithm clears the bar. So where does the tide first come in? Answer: 8113.17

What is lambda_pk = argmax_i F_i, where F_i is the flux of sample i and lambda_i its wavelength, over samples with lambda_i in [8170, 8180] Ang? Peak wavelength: 8176.93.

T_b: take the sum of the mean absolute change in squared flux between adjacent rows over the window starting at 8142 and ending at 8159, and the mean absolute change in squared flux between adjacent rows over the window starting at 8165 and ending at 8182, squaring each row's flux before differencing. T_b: 3.14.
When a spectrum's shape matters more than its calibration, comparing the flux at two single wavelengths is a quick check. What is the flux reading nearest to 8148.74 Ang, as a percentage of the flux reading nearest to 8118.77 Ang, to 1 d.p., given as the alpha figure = 94.3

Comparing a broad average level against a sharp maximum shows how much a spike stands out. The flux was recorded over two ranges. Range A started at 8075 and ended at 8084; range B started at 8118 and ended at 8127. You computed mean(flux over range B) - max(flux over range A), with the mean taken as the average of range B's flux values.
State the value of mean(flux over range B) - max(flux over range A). -0.3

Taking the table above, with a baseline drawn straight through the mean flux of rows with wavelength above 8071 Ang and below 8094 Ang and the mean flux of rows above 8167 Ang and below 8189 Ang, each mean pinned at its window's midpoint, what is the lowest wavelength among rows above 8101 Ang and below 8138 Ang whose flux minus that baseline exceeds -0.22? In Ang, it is 8101.97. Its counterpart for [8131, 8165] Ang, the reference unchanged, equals 8139.36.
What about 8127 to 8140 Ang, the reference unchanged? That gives 8128.13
